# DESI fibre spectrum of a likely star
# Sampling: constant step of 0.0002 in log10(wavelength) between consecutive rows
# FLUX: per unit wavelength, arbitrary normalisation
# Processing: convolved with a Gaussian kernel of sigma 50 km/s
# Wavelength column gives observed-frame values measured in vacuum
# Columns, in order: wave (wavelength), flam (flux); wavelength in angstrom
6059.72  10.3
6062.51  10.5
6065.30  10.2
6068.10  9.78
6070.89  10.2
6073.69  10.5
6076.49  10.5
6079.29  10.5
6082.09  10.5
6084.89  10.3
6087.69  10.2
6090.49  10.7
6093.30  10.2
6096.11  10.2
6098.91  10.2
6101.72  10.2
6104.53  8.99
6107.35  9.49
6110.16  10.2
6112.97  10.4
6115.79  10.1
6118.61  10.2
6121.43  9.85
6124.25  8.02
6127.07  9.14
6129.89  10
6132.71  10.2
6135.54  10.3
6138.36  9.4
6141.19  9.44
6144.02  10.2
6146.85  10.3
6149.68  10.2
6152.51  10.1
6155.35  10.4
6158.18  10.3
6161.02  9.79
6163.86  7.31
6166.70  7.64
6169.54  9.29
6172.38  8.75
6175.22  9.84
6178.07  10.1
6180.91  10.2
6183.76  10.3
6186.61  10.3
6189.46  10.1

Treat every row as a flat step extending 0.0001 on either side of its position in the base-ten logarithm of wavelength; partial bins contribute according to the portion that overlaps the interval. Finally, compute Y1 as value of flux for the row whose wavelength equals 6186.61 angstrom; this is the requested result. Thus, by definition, 10.3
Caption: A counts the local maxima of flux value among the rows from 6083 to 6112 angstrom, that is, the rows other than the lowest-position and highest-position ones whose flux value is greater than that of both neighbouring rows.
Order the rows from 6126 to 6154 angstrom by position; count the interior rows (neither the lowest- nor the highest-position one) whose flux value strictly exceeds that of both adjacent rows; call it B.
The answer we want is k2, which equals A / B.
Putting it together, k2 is 0.5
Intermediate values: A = 1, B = 2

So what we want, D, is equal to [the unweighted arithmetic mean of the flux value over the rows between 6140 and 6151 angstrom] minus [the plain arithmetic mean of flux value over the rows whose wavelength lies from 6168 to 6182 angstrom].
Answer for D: 0.4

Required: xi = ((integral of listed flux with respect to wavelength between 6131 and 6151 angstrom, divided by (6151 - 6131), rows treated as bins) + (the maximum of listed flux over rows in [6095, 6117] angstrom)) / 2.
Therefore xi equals 10.2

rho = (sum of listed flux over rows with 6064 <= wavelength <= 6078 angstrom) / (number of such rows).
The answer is 10.2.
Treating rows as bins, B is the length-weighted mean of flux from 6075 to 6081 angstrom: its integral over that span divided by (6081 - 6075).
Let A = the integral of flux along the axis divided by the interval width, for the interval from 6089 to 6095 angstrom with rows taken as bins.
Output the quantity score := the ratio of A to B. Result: 0.99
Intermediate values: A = 10.4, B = 10.5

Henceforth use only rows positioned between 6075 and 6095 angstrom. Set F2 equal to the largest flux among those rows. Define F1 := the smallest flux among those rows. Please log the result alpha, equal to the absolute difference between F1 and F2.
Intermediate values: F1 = 10.2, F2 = 10.7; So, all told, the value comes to 0.5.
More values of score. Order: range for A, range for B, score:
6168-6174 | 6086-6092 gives 0.86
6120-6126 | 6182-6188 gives 0.87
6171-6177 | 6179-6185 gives 0.91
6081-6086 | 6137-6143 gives 1.10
